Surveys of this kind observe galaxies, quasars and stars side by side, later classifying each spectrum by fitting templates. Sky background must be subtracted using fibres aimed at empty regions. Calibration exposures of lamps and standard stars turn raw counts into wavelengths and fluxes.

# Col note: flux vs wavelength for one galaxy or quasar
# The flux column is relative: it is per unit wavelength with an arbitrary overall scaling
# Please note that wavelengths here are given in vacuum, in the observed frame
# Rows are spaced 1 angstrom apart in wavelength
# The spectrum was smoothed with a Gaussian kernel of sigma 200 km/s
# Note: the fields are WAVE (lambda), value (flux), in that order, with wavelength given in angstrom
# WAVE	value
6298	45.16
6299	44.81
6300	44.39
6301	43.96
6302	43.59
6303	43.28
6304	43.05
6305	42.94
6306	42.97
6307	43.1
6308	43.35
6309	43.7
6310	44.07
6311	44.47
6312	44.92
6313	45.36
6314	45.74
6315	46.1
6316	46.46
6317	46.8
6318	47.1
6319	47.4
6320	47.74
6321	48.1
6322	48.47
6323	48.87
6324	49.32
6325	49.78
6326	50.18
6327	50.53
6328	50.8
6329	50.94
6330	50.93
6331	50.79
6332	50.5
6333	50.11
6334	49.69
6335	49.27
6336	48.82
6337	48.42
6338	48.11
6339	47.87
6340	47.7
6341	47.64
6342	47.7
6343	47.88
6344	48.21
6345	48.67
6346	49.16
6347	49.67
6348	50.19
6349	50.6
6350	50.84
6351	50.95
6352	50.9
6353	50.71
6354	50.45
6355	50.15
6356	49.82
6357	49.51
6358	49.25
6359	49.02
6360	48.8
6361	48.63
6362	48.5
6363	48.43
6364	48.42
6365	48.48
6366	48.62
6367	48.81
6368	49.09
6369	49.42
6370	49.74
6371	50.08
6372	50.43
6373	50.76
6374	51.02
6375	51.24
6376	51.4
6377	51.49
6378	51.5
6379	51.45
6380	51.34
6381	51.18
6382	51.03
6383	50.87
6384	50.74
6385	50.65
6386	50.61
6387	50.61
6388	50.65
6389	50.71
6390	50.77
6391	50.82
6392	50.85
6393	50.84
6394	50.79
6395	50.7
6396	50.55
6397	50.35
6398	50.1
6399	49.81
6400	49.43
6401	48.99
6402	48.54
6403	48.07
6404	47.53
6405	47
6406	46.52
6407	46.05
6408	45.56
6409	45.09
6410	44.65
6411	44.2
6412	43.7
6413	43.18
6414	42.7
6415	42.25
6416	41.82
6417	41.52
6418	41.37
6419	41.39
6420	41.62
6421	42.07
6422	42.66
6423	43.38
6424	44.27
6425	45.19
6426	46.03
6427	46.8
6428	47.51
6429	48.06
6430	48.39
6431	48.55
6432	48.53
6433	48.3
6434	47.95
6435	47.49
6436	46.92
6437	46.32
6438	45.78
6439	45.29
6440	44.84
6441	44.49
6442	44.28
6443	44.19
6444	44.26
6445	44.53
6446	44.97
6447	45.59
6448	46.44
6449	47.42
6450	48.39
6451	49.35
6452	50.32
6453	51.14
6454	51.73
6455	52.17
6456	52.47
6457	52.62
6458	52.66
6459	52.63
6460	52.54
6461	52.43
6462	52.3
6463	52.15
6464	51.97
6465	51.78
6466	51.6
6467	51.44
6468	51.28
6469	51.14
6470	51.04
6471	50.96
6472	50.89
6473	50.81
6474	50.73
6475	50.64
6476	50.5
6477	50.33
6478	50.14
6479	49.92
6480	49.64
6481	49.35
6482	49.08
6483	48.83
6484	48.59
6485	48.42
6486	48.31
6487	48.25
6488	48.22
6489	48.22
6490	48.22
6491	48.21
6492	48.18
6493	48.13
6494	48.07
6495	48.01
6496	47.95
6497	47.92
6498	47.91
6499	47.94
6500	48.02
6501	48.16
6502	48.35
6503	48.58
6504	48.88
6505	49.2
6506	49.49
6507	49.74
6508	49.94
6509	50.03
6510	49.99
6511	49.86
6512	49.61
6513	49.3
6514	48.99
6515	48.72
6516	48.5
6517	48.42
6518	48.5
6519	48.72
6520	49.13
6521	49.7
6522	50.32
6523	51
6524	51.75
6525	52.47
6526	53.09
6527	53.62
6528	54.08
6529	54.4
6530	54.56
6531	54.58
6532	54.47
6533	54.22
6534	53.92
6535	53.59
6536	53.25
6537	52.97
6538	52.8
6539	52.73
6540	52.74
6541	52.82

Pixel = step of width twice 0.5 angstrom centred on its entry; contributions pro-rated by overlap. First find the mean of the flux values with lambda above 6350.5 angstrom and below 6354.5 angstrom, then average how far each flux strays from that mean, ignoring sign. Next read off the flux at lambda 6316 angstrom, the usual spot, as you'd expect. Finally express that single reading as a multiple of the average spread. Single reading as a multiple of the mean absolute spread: 269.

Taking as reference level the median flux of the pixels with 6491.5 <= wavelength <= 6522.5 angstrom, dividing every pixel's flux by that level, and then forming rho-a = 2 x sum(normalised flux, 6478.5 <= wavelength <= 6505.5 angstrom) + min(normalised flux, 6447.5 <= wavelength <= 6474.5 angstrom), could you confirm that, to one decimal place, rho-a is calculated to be 54.7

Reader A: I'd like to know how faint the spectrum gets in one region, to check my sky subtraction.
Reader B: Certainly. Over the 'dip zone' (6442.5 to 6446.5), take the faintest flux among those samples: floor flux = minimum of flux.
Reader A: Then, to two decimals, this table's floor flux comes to 44.19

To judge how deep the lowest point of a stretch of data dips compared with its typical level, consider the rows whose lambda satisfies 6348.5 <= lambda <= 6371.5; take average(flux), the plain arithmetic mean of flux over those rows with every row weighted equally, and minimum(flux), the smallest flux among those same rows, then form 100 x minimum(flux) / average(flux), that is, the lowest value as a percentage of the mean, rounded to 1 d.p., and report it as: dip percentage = 97.8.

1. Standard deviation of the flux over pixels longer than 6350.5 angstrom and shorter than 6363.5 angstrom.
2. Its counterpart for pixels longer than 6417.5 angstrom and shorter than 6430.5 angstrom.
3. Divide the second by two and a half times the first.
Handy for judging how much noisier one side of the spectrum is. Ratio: 1.1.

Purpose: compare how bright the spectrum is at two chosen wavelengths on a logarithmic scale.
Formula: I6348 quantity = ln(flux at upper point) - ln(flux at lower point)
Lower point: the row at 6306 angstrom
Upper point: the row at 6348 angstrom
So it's 0.16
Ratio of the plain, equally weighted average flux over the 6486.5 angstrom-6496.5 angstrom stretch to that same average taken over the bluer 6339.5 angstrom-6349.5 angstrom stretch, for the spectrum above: 0.99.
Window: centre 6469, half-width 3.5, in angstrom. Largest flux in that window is 51.6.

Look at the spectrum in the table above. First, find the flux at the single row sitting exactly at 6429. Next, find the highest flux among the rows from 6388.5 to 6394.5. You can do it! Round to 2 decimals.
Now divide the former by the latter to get 0.95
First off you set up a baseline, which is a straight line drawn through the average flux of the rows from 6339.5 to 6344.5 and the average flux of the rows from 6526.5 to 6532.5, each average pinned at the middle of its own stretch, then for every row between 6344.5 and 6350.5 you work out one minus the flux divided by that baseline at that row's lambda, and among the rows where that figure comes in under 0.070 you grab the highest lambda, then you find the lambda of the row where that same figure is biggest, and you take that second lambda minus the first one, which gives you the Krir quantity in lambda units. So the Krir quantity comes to -5 angstrom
